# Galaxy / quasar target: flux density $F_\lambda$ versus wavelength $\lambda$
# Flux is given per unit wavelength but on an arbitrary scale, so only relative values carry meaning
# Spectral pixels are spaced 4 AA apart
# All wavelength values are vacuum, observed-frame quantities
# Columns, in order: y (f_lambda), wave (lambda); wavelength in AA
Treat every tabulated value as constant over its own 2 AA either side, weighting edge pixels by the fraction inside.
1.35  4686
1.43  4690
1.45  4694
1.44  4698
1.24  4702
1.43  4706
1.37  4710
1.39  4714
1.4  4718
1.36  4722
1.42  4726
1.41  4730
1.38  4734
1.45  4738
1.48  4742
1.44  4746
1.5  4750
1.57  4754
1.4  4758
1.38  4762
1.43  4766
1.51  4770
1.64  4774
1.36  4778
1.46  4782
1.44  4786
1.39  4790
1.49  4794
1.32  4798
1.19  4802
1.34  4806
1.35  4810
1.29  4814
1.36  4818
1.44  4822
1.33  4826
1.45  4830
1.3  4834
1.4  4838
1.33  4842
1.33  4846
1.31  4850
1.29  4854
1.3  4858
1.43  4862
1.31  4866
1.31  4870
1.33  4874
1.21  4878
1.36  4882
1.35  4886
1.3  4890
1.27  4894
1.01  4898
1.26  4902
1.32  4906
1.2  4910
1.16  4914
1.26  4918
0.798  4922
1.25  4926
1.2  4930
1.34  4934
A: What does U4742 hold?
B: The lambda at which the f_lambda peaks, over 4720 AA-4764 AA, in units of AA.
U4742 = 4754 AA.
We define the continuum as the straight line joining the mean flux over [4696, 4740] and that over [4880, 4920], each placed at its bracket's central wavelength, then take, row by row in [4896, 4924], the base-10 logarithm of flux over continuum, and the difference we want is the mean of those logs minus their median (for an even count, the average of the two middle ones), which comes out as -0.026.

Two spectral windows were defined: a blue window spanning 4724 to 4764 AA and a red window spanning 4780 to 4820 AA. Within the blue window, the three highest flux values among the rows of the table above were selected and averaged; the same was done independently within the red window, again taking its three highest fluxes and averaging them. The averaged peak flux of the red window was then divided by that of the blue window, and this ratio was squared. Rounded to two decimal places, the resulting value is 0.93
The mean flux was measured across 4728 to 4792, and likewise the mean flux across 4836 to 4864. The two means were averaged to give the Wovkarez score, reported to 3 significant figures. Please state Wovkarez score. 1.40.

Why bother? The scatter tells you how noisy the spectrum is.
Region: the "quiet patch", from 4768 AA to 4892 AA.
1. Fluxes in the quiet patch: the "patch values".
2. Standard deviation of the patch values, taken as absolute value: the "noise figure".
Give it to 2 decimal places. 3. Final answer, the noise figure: 0.09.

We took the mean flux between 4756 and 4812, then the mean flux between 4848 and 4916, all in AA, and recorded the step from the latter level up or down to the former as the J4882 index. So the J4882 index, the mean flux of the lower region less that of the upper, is 0.13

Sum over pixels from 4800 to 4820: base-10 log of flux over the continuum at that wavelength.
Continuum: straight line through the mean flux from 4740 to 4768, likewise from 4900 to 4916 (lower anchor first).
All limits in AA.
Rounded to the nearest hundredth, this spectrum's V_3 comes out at -0.12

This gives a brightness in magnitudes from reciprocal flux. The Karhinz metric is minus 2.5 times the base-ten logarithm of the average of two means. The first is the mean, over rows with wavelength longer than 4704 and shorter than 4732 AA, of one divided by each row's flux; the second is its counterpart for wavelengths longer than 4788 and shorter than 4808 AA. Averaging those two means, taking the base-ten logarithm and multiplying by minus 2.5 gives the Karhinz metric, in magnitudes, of 0.34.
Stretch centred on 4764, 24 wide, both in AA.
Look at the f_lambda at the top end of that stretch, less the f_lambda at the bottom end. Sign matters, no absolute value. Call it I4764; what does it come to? 0.07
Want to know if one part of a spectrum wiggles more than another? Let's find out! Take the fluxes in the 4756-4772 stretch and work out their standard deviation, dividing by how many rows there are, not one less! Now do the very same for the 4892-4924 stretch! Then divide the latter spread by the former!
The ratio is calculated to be 3.3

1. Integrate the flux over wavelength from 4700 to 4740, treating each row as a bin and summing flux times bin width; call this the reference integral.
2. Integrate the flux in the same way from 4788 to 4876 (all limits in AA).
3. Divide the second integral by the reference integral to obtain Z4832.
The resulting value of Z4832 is 2.1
